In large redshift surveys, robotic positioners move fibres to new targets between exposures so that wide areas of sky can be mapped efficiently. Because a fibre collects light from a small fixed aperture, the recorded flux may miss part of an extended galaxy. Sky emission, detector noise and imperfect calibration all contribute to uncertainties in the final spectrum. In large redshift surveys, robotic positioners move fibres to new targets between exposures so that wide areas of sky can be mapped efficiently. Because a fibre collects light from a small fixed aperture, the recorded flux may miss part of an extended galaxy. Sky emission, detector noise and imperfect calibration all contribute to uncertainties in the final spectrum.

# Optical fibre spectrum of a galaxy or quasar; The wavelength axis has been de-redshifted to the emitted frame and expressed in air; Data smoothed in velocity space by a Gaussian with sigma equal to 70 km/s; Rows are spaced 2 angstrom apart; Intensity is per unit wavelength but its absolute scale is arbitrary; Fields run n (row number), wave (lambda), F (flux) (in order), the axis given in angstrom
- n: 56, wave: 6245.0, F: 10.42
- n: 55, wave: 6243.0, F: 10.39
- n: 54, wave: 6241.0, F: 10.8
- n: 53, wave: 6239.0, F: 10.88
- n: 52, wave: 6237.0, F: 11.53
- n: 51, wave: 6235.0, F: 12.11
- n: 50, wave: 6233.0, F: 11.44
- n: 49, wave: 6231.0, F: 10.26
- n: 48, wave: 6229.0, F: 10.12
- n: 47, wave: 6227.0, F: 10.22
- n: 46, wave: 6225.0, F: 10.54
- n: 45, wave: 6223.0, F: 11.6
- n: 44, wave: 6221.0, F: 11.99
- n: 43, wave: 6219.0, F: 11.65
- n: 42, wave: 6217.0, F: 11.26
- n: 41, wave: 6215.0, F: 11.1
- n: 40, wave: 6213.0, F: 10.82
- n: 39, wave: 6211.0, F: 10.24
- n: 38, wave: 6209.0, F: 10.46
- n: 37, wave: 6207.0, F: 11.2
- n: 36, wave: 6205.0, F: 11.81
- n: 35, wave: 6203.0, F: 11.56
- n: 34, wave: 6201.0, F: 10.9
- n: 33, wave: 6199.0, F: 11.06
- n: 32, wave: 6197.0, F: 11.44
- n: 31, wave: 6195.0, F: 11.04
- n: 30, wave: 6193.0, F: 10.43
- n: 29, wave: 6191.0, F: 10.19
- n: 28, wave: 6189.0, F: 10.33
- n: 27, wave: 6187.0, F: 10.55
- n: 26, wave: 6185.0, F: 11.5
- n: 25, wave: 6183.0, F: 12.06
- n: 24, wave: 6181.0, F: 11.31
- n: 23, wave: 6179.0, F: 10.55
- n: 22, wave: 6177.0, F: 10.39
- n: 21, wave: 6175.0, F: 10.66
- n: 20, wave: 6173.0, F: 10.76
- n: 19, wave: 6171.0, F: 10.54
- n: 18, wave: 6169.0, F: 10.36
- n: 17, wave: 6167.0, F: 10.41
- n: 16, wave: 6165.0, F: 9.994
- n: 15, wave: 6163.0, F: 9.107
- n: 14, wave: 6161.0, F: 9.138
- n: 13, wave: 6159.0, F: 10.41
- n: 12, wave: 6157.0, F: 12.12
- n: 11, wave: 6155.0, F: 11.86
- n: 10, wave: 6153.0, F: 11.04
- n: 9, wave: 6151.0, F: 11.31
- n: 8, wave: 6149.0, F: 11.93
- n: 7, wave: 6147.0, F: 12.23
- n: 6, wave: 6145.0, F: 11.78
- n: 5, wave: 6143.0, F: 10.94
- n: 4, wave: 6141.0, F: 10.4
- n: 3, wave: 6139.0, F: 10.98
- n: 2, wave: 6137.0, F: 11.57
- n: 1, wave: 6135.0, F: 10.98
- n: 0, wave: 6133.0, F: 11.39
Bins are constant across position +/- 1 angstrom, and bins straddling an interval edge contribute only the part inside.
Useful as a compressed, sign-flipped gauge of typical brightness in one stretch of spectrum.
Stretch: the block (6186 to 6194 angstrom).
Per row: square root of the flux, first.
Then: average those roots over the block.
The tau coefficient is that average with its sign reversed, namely -3.22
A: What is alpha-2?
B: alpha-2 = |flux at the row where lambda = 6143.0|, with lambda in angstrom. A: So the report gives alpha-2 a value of 10.9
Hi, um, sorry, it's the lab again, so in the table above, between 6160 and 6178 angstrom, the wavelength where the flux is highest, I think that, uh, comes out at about 6173.0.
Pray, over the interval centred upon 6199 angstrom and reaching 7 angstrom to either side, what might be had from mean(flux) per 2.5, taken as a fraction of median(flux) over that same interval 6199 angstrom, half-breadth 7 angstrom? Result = 0.404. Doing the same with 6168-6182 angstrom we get 0.404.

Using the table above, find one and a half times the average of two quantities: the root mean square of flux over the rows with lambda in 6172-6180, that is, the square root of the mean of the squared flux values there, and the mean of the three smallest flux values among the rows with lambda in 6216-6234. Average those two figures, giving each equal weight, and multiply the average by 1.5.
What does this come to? 15.6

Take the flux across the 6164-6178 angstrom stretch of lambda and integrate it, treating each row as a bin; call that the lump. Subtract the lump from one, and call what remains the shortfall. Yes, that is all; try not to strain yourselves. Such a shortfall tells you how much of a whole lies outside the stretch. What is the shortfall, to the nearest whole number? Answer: -145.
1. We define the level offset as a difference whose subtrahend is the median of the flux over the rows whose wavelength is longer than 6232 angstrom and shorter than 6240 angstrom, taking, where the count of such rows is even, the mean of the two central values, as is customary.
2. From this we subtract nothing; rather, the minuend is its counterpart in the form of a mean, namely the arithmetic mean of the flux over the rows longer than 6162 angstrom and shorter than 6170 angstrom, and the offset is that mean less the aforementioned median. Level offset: -1.5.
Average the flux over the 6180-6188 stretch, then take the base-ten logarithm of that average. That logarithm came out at 1.06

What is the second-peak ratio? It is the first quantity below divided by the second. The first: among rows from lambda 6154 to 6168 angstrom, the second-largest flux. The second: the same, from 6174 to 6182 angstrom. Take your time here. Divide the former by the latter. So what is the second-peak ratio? 1.11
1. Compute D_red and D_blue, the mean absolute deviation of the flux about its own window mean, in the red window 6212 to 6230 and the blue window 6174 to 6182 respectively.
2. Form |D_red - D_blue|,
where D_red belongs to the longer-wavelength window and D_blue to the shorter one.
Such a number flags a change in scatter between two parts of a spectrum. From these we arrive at 0.25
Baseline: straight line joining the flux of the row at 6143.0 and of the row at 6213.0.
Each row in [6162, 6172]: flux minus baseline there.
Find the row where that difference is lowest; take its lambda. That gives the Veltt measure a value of 6163.0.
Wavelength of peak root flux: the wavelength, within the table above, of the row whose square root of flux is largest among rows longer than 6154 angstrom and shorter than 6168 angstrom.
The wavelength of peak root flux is 6157.0 angstrom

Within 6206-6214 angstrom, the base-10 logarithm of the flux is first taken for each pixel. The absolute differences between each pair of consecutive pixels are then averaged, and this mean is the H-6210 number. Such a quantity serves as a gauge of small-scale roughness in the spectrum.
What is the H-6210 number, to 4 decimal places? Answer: 0.0209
